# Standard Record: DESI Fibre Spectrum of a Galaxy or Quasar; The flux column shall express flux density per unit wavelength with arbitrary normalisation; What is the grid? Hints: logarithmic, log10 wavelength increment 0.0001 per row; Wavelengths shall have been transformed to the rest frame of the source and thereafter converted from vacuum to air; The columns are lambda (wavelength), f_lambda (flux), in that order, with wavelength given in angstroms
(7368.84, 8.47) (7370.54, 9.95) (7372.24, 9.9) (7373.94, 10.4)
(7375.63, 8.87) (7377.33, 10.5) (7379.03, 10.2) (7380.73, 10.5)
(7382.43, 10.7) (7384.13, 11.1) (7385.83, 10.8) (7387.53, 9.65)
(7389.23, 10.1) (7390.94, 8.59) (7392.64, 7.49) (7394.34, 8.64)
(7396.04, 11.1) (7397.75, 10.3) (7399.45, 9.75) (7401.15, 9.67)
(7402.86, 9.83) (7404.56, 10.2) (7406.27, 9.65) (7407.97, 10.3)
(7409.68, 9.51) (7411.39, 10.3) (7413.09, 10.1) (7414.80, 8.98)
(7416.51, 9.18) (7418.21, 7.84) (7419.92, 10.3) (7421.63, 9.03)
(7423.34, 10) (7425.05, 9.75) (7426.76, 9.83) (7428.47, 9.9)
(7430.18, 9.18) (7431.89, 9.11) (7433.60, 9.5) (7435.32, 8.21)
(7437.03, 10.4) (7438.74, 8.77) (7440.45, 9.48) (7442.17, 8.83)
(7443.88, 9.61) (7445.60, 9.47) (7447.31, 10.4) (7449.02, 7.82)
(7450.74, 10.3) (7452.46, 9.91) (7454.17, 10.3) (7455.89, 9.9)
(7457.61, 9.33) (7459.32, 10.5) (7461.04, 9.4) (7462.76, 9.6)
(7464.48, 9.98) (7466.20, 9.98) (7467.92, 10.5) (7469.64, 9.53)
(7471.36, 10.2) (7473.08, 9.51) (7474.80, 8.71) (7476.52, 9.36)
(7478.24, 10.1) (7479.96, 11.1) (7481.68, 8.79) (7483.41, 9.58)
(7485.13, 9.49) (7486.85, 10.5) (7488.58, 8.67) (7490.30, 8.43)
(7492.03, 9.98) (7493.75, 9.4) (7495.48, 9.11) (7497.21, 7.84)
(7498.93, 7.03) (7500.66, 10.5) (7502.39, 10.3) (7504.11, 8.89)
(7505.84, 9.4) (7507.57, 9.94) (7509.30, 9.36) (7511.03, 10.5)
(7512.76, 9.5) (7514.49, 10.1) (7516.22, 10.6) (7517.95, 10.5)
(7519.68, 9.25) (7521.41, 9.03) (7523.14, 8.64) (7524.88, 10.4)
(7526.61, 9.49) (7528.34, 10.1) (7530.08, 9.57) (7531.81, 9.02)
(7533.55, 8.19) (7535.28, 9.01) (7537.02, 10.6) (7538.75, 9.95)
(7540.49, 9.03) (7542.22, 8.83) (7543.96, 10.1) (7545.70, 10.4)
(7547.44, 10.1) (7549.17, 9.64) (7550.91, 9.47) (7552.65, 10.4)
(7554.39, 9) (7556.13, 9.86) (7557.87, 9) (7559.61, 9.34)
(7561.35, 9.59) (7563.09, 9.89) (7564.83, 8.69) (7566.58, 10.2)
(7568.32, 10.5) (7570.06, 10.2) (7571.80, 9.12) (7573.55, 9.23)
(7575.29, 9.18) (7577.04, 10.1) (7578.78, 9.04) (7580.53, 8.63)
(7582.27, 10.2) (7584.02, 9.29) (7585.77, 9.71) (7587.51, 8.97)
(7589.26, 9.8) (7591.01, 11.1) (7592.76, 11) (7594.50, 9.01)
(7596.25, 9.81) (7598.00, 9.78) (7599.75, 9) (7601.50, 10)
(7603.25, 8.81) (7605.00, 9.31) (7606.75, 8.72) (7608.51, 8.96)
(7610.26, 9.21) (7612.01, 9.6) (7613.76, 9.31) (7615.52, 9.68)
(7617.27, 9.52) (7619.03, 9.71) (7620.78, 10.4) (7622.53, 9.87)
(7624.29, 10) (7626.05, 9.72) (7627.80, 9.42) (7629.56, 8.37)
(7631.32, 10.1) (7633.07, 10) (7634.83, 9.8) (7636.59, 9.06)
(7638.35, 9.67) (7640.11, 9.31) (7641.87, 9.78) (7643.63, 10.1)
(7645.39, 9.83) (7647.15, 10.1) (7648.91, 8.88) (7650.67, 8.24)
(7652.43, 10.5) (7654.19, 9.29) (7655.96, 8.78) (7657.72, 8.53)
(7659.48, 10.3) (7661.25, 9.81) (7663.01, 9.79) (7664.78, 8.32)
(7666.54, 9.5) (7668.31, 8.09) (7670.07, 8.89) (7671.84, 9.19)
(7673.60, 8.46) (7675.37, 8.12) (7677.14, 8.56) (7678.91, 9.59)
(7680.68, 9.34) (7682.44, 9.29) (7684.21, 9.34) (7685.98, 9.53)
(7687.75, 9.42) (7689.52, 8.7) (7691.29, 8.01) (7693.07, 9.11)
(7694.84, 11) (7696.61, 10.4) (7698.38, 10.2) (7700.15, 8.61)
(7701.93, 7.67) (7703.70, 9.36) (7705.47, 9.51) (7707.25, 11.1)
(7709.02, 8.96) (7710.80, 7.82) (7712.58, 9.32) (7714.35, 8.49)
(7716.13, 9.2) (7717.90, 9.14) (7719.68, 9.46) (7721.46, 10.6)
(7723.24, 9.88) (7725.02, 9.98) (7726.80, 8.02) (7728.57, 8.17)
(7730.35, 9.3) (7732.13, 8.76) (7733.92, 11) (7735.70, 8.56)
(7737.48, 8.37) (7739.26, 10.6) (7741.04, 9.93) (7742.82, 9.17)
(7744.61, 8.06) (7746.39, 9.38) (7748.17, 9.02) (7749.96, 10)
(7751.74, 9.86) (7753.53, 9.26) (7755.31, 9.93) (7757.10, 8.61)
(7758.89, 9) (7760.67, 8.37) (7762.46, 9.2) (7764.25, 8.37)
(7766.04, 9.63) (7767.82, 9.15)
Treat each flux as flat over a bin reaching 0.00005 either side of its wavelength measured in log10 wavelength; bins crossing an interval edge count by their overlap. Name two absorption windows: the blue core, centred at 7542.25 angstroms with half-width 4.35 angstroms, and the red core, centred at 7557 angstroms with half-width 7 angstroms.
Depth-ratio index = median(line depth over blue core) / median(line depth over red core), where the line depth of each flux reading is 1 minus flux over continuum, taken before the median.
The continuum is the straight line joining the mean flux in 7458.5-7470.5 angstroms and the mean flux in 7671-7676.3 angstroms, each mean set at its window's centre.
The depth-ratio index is 2.6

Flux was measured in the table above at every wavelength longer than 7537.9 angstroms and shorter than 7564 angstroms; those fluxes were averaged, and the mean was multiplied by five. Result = 48.2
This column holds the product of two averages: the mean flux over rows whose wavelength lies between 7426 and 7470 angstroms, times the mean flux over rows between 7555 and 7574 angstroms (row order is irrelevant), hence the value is 92.2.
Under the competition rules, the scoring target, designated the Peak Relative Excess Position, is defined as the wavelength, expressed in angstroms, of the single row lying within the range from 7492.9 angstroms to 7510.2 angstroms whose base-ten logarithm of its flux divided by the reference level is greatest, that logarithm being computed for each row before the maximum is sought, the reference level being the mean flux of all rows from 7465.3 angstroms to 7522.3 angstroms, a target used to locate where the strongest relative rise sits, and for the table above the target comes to 7500.66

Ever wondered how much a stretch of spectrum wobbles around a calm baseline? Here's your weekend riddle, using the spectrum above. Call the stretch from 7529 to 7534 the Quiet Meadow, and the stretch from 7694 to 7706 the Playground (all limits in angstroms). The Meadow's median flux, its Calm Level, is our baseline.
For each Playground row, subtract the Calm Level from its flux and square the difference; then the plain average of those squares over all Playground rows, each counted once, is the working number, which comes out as 1.4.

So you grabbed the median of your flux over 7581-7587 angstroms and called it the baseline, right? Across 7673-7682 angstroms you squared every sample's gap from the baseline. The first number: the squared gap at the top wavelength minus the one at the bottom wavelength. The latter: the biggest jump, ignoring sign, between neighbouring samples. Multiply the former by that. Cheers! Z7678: -1.9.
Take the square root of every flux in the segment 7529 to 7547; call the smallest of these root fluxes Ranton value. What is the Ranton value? 2.86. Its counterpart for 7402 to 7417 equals 3.00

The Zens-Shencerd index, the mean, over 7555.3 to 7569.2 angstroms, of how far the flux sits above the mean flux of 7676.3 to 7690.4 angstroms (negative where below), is 0.41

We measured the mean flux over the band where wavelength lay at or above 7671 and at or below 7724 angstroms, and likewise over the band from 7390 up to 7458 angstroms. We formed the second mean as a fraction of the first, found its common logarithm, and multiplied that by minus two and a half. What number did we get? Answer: -0.032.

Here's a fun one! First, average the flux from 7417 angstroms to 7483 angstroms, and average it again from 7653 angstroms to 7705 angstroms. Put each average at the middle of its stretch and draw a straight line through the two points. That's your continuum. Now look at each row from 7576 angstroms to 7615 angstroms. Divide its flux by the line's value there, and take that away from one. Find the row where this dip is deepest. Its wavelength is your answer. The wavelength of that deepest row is 7580.53 angstroms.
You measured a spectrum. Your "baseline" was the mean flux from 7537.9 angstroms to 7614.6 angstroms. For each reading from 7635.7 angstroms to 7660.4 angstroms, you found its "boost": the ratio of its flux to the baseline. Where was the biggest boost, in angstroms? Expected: 7652.43 angstroms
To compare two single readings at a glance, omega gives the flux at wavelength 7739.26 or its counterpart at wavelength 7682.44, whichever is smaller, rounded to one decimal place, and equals 9.3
